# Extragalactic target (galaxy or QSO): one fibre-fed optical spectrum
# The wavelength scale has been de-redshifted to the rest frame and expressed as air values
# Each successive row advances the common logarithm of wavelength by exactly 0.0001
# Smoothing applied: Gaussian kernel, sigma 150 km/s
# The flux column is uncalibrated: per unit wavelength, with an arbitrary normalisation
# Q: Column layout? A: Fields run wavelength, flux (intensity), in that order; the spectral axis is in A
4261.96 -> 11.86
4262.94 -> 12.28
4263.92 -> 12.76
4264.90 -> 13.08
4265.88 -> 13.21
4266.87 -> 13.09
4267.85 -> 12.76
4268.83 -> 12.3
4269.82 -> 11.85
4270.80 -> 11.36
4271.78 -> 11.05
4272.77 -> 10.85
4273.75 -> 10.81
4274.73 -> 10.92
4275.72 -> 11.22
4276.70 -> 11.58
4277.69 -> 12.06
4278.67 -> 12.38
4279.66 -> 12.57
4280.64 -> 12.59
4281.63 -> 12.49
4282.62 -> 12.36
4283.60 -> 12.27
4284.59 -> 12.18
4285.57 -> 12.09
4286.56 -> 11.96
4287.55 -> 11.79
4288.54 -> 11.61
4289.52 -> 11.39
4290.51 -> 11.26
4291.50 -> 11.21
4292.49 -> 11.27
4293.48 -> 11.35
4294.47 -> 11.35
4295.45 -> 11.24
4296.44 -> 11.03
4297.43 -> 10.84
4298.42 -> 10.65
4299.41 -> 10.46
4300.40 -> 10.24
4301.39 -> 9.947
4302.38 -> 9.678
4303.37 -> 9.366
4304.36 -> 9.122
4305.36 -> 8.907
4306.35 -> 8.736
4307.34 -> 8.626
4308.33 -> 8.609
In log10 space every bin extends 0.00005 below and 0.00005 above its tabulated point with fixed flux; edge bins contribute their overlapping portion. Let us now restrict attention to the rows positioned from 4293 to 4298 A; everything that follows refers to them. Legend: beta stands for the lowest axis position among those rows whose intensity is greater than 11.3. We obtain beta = 4293.48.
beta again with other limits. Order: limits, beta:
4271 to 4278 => 4276.70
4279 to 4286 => 4279.66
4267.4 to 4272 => 4267.85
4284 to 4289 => 4284.59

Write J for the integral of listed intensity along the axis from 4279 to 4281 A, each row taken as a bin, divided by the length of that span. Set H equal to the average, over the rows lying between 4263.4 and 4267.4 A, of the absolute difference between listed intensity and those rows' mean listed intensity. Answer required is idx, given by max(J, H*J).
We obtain 12.6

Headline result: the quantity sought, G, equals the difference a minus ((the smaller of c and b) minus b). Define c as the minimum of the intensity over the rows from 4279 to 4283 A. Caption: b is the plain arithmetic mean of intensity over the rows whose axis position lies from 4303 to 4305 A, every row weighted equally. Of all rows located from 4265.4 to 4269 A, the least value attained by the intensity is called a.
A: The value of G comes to 12.3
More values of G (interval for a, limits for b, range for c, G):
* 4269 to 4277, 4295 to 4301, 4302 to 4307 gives 12.8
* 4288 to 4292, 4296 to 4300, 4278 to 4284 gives 11.2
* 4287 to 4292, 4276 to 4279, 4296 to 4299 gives 12.6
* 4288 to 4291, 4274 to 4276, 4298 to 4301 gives 12.1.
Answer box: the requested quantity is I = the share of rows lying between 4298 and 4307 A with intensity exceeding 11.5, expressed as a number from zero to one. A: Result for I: 0.0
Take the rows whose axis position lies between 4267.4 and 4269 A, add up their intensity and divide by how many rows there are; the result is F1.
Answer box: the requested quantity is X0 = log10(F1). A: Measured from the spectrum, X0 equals 1.10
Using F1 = 12.5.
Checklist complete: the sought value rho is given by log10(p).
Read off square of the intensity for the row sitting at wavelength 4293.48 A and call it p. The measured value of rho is 2.11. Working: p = 129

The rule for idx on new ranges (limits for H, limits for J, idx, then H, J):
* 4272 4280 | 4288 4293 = 11.3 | 0.60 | 11.3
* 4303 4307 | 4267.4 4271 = 12.1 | 0.21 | 12.1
